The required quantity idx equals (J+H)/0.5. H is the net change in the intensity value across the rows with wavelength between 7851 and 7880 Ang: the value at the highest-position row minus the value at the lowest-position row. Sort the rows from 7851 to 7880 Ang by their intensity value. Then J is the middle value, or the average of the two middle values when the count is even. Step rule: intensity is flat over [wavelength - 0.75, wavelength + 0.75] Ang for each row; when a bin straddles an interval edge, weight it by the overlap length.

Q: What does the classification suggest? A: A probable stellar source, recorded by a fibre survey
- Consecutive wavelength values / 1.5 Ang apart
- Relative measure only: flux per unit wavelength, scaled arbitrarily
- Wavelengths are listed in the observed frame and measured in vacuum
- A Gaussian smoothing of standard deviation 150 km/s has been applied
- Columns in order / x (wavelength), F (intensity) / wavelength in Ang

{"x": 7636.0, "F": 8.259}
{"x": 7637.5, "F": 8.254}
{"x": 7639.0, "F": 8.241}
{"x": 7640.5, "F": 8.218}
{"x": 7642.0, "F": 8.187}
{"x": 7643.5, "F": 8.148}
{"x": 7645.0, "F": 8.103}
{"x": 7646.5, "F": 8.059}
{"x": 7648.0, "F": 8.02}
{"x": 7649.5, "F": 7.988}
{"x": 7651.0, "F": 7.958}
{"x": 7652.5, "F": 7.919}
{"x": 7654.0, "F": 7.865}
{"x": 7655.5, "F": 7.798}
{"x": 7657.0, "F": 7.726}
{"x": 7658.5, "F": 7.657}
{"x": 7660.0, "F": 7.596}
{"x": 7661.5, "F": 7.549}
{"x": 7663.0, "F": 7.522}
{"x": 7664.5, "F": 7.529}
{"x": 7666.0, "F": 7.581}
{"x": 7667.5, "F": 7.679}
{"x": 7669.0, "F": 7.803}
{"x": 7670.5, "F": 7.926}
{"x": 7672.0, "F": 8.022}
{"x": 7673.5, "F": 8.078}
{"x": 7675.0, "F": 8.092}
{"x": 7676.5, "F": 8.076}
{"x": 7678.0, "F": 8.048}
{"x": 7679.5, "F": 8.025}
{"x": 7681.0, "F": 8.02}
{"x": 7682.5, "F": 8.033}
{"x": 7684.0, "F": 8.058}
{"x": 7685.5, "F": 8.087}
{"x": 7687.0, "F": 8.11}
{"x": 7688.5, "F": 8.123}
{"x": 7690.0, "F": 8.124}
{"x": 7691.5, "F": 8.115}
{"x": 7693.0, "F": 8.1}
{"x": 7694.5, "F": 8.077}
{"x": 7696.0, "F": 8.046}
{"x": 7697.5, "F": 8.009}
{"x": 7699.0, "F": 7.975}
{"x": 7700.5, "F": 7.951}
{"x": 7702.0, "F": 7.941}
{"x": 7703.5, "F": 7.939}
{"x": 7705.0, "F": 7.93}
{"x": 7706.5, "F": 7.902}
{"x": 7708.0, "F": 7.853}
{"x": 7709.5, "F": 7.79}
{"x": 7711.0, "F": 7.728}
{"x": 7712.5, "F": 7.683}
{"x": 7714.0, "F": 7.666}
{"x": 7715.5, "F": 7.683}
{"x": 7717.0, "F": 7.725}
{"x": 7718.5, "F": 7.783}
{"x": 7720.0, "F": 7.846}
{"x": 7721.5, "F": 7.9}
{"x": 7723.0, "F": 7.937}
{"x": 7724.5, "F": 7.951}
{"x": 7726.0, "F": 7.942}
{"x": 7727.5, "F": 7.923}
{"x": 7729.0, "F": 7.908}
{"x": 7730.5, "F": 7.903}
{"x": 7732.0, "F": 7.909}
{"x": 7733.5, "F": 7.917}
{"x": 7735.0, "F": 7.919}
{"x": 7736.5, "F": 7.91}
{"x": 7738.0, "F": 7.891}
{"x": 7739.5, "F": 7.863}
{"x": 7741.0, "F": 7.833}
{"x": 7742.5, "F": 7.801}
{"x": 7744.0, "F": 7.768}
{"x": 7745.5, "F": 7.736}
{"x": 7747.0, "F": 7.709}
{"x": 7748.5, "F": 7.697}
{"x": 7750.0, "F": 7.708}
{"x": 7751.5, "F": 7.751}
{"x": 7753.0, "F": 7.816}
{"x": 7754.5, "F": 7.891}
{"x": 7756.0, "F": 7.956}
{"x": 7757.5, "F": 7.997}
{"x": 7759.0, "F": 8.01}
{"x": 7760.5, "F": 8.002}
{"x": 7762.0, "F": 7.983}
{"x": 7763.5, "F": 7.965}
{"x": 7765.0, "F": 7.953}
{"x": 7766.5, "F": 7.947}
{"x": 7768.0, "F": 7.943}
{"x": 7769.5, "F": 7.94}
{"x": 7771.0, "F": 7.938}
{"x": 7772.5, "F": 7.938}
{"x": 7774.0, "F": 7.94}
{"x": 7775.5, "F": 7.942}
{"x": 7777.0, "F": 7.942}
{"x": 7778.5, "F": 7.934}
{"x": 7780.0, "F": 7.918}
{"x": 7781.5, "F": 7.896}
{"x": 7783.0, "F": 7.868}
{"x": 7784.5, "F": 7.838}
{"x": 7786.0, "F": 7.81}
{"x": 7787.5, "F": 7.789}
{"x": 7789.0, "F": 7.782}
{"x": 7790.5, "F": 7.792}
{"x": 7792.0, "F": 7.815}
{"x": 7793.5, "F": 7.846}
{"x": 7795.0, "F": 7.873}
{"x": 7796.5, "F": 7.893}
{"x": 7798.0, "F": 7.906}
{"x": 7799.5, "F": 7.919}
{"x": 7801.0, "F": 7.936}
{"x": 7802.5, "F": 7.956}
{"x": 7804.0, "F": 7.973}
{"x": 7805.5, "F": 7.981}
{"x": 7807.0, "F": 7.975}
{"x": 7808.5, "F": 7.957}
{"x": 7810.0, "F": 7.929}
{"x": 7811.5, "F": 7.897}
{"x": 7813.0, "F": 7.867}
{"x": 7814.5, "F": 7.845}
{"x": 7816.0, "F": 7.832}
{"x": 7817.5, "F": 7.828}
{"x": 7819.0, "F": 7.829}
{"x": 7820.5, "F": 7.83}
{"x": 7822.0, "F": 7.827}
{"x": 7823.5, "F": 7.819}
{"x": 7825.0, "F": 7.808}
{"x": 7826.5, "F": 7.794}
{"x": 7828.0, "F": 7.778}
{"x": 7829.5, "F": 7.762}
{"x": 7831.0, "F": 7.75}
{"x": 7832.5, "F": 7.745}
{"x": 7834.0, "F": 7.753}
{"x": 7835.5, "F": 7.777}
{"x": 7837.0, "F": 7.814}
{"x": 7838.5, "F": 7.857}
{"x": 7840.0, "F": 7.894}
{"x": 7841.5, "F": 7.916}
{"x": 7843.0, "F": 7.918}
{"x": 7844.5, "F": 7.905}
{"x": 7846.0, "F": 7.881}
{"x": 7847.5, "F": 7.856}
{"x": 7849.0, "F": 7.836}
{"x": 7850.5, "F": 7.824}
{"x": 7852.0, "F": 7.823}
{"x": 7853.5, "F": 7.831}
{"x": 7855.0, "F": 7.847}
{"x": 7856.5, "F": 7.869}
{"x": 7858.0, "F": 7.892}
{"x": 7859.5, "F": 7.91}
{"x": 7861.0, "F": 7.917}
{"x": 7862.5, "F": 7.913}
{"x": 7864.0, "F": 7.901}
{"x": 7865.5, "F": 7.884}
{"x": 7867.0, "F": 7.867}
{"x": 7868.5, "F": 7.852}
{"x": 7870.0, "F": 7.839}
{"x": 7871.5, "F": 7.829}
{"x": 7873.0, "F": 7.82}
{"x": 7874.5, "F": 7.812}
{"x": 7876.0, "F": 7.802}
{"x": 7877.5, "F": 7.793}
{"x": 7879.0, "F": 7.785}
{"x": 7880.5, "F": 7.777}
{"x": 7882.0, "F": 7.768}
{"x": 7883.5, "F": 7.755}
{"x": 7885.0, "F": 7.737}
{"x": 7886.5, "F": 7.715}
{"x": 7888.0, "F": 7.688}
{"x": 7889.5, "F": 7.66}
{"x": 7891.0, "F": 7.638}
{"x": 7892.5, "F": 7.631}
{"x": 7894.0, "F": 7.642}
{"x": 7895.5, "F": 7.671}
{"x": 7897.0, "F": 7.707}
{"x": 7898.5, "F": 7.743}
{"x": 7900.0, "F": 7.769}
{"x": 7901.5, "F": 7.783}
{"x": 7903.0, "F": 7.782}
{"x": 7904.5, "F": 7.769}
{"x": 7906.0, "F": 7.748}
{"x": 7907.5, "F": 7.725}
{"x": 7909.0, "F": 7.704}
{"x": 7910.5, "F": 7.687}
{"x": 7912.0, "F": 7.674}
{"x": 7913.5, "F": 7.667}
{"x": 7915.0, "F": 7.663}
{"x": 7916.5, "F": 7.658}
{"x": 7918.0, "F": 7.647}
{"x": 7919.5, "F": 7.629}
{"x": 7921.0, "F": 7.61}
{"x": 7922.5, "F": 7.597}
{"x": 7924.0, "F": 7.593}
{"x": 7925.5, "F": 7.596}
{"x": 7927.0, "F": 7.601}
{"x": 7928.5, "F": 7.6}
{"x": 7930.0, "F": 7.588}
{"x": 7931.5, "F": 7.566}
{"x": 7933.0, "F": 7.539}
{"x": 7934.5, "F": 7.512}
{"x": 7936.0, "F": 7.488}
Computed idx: 15.6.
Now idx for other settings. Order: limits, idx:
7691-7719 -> 15.2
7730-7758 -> 15.9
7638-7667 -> 14.5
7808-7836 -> 15.3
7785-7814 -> 15.9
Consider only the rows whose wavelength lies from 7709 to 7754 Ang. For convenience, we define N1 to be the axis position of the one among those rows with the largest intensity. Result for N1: 7724.5 Ang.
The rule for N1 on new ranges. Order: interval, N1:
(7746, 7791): 7759.0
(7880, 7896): 7880.5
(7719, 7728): 7724.5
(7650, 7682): 7675.0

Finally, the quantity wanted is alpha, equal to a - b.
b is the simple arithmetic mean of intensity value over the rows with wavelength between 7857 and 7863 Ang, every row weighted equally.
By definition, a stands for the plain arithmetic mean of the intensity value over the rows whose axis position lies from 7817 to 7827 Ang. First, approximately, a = 7.82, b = 7.91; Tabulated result -0.09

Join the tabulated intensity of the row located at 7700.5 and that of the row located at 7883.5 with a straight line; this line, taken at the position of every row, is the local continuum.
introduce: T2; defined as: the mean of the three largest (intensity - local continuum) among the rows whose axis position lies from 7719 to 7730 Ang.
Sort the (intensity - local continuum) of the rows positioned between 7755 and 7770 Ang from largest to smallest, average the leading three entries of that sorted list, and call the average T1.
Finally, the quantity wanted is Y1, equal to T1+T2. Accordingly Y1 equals 0.13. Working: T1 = 0.11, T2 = 0.02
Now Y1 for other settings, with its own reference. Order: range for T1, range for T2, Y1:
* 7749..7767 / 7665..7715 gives 0.27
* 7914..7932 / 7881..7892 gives -0.07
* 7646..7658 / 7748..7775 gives 0.13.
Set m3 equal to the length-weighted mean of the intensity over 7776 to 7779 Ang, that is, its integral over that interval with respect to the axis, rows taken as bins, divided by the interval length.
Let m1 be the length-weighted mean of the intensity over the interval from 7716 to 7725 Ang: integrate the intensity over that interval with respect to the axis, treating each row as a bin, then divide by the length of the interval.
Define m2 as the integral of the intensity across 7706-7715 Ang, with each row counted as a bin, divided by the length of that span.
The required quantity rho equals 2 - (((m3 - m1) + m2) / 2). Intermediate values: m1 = 7.85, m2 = 7.76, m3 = 7.94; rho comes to -1.93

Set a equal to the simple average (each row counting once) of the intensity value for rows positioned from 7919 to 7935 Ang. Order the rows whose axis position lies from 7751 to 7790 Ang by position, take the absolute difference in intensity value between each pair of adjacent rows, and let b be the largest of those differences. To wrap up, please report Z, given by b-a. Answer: -7.51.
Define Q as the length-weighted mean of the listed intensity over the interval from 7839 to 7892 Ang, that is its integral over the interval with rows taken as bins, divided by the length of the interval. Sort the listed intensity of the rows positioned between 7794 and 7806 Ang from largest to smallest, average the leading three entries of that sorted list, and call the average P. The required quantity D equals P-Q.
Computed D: 0.14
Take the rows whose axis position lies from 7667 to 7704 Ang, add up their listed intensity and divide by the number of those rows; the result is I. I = 8.02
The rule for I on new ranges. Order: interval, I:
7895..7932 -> 7.67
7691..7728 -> 7.90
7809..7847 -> 7.83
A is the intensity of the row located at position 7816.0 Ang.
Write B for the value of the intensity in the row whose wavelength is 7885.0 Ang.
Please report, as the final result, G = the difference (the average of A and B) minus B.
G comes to 0.05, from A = 7.832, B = 7.737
